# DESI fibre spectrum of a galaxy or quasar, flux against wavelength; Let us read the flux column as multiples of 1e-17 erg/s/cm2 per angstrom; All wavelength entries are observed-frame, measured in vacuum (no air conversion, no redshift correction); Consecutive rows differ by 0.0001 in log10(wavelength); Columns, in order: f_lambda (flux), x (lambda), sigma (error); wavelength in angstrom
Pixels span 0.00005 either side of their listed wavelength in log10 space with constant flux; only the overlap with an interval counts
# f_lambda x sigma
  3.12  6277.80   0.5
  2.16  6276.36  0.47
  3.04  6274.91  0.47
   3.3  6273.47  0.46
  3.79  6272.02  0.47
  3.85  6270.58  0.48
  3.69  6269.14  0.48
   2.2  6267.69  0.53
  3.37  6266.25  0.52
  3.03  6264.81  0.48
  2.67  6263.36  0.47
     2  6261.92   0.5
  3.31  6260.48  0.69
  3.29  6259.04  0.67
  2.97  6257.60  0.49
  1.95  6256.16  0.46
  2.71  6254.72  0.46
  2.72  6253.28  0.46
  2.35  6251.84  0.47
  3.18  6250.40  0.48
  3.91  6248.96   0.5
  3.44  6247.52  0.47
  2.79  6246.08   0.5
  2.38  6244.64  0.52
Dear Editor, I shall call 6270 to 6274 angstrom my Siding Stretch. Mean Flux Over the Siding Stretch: 3.65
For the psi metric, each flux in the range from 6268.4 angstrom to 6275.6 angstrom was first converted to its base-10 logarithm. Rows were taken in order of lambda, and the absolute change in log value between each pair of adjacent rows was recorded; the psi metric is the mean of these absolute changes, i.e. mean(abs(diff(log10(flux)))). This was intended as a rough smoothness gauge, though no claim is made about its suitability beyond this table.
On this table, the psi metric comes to 0.030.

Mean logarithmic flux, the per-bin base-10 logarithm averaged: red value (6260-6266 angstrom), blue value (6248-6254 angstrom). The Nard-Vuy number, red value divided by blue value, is 0.91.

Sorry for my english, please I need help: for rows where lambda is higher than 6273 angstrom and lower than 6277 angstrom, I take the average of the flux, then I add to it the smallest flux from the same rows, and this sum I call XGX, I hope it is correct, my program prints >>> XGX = 5.0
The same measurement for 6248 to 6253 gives 5.5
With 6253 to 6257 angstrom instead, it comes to 4.4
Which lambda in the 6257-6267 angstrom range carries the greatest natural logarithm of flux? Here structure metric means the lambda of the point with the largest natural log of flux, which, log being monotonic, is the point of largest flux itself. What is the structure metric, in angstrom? 6266.25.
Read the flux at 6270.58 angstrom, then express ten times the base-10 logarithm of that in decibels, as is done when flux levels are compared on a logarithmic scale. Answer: 5.85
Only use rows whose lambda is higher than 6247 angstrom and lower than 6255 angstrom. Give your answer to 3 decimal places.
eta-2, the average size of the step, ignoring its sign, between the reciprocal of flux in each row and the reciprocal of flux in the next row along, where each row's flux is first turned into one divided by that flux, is 0.053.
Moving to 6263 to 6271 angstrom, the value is 0.086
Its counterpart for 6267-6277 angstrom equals 0.066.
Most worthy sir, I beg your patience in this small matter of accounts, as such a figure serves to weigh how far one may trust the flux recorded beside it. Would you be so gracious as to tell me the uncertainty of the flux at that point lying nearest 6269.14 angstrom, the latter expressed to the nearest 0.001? 0.480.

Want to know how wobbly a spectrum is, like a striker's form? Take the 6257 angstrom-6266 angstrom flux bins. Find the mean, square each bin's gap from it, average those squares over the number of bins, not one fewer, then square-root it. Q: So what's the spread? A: 0.45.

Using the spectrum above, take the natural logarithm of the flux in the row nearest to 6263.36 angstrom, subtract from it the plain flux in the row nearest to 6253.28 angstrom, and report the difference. -1.7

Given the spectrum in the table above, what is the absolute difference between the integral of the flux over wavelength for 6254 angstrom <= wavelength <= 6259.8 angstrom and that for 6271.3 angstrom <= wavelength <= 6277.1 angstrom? 2.0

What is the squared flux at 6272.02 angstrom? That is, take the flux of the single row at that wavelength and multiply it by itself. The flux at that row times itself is 14.4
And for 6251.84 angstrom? 5.5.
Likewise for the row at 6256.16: 3.8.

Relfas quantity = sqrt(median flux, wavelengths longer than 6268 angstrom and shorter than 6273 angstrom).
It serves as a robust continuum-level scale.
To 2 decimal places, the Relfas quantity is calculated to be 1.95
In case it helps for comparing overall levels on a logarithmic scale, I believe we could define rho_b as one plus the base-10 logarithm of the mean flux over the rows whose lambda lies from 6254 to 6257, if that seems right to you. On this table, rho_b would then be 1.37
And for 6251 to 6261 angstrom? 1.44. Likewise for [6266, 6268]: 1.44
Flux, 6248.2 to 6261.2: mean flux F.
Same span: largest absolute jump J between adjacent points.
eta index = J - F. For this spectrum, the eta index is -1.91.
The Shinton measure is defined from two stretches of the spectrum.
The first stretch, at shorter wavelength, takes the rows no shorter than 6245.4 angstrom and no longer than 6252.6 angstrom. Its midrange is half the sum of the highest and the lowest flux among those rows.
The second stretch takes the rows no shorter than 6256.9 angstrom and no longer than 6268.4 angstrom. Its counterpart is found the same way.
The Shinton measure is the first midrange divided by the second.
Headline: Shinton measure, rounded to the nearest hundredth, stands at 1.17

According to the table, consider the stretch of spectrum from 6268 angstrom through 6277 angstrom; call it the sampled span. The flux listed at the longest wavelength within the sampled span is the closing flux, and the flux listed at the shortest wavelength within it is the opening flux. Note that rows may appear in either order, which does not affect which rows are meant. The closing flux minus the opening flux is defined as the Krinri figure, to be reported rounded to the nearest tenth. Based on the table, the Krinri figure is -1.5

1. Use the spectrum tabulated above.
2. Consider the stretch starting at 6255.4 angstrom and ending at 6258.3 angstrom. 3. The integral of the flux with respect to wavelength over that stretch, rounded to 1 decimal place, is 7.1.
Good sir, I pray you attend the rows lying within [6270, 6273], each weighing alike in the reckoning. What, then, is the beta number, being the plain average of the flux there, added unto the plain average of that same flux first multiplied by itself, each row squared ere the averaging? 18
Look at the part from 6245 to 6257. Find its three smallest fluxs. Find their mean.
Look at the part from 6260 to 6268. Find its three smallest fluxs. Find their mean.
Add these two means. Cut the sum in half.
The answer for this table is 2.31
